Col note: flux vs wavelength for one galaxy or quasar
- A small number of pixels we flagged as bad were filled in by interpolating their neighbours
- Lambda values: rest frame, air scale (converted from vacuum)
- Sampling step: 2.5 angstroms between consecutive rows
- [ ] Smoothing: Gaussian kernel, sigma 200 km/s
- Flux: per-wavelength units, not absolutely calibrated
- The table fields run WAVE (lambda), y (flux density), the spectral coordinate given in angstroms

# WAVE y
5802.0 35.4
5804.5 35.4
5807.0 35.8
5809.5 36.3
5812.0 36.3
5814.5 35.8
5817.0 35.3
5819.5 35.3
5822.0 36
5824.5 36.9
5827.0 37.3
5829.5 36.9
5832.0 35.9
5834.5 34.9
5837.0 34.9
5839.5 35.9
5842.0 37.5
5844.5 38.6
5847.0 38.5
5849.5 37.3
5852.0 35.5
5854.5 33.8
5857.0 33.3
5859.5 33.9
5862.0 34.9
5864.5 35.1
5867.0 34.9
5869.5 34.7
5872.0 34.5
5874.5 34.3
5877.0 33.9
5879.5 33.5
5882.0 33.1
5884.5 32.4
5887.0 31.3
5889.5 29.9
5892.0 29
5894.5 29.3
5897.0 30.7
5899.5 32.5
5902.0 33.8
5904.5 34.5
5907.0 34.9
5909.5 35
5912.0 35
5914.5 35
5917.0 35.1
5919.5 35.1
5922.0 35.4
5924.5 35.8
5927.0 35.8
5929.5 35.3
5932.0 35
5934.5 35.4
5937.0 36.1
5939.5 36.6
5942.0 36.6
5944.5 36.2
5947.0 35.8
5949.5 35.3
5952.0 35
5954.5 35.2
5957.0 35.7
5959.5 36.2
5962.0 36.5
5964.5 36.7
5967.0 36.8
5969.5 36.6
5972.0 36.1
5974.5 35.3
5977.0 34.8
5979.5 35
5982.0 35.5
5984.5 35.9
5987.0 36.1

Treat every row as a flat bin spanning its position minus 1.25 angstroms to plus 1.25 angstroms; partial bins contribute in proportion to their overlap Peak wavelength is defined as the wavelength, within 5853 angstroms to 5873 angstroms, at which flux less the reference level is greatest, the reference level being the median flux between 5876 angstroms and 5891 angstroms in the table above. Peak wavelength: 5864.5 angstroms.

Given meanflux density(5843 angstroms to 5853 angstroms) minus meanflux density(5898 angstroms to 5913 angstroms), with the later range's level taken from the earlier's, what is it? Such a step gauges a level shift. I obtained 3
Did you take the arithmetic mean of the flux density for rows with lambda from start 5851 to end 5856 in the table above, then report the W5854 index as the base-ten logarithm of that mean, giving 1.54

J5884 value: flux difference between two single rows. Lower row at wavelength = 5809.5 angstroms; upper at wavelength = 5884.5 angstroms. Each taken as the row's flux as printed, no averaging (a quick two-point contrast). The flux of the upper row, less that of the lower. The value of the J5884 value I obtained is -3.9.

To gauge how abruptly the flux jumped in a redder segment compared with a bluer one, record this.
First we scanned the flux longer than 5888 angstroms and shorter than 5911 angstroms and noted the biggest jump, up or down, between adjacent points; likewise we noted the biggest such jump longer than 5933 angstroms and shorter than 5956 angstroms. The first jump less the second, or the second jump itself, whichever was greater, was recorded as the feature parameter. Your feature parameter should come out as 1.1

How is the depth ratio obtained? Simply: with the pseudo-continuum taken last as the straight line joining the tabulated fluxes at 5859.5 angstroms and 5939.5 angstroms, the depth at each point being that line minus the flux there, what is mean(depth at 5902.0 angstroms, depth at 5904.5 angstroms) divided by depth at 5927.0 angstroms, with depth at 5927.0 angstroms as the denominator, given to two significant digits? 3.2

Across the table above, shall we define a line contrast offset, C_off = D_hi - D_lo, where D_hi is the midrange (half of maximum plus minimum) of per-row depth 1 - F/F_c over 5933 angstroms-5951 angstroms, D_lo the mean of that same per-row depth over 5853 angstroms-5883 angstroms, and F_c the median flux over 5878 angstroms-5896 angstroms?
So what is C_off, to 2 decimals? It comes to -0.06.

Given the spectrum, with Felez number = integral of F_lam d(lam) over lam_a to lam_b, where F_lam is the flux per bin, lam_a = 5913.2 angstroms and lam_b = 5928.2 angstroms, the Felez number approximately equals 530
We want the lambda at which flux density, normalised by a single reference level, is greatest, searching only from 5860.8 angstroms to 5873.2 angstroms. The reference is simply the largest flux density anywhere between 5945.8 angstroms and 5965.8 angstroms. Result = 5864.5 angstroms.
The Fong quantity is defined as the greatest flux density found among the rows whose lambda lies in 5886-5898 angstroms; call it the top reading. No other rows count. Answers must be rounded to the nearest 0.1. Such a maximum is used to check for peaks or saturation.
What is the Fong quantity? 31.3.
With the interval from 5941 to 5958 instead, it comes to 36.6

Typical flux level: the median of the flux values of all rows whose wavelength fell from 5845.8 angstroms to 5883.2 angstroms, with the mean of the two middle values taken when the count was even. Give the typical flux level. 34.5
